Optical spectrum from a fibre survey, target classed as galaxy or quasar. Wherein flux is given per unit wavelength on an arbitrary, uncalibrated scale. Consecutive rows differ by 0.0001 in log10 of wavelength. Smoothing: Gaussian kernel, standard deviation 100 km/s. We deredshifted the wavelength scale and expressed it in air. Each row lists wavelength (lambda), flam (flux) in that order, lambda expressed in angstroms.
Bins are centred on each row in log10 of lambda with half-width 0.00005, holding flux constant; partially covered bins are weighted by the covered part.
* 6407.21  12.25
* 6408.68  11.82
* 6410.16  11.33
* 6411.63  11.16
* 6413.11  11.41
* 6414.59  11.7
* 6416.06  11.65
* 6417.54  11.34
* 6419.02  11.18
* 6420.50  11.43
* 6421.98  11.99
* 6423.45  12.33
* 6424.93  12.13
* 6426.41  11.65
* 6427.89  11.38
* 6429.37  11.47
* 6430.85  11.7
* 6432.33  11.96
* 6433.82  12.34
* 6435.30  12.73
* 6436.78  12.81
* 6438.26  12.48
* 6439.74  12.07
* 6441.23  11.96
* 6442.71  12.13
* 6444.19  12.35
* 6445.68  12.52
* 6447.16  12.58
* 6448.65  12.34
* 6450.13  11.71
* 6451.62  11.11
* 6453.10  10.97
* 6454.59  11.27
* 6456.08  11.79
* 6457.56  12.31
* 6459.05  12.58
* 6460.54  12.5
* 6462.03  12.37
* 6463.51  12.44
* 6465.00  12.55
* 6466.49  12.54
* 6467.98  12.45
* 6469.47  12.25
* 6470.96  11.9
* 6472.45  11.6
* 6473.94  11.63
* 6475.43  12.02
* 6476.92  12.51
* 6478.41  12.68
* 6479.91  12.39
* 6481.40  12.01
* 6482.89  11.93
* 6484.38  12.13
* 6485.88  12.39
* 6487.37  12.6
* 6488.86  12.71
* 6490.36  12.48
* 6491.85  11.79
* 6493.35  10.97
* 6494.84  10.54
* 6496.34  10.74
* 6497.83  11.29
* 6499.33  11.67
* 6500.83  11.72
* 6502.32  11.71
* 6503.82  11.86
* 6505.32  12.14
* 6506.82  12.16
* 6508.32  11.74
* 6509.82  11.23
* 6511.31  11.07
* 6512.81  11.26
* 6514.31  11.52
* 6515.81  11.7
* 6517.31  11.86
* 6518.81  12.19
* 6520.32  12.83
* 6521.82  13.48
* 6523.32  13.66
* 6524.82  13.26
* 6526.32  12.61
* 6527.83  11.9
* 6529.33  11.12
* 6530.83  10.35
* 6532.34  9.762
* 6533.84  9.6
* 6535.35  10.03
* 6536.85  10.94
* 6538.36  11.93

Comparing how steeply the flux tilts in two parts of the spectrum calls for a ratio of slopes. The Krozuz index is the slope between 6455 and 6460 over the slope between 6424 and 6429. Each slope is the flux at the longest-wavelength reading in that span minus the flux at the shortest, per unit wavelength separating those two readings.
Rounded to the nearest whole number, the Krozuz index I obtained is -1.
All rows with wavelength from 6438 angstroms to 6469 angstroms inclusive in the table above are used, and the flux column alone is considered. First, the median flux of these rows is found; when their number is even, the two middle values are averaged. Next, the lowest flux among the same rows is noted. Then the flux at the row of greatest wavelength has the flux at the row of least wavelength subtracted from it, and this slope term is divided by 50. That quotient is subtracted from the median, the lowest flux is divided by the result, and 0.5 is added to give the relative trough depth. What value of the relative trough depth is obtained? 1.39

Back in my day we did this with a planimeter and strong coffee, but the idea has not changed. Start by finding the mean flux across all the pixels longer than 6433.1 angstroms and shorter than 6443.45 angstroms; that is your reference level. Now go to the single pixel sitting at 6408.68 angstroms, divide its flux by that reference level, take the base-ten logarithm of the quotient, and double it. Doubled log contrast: -0.04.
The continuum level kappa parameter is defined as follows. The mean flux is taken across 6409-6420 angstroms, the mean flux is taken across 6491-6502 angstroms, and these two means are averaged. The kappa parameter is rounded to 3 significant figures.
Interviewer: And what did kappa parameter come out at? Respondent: 11.3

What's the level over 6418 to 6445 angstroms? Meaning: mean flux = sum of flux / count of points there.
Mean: 12.0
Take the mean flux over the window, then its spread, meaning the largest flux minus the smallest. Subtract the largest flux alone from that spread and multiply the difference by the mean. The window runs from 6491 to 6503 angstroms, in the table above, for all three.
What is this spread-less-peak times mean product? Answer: -119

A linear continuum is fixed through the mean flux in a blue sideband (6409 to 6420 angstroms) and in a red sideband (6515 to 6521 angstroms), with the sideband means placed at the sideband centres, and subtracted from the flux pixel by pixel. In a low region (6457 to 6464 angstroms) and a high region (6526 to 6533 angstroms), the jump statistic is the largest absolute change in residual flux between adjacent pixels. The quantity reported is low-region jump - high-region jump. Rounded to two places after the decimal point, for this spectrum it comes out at -0.53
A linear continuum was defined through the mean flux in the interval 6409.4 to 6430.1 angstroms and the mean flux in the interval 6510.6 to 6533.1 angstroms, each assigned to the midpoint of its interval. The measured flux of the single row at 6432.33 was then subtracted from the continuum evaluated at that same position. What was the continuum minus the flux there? -0.34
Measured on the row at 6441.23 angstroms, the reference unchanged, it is -0.31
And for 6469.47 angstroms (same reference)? -0.51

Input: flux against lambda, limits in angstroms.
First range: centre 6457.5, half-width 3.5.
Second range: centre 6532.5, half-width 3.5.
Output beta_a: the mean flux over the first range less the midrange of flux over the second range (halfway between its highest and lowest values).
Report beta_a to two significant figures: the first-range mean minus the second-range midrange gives 1.7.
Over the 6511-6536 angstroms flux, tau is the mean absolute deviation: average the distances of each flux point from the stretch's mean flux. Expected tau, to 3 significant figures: 1.01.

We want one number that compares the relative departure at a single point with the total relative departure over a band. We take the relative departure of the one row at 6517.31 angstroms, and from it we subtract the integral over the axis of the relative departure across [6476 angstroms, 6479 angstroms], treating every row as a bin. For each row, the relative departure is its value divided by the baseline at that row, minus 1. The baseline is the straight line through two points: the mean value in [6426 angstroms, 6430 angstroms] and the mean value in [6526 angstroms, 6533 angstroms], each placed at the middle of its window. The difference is -0.27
